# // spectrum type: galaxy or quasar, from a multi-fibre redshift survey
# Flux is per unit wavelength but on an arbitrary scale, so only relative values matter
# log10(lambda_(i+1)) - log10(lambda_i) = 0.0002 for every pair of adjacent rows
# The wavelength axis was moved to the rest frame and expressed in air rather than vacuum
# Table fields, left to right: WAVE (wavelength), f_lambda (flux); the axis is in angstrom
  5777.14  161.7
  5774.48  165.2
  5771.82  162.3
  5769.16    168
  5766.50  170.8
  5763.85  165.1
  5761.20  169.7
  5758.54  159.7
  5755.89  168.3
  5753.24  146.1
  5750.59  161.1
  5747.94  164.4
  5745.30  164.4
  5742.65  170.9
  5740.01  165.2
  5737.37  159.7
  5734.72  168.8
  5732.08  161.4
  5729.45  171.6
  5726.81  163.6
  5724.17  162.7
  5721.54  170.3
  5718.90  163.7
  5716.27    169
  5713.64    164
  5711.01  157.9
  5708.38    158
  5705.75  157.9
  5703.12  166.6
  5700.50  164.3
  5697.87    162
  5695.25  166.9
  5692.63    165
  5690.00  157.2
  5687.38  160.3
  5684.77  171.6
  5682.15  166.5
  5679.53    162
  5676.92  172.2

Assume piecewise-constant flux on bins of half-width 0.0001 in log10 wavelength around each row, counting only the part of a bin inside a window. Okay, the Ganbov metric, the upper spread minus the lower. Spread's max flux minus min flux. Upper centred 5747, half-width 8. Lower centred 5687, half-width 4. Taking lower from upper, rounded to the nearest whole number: 10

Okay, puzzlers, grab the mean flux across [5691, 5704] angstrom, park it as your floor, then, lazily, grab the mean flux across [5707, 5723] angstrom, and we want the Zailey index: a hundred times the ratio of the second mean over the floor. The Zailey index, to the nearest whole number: 99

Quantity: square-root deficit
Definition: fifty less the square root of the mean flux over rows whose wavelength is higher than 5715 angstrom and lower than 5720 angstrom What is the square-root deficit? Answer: 37.1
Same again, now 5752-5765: 37.3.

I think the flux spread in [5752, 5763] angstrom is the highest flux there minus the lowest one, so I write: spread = 23.6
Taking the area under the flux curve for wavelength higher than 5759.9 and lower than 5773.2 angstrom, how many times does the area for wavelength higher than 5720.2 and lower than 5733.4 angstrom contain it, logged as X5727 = 0.99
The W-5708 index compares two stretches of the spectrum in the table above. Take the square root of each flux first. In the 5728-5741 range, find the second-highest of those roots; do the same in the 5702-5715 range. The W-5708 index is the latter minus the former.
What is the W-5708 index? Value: -0.19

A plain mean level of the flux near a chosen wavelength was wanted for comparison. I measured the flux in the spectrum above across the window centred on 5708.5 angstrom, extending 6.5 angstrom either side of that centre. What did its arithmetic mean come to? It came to 161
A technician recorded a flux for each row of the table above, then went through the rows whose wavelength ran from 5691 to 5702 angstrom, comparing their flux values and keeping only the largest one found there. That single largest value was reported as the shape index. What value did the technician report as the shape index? 166.9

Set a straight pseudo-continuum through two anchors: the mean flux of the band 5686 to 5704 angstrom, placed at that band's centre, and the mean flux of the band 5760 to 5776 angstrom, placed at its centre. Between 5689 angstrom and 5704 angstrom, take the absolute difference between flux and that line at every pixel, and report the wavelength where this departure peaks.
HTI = 5690.00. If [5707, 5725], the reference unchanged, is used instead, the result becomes 5711.01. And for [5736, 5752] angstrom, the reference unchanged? 5737.37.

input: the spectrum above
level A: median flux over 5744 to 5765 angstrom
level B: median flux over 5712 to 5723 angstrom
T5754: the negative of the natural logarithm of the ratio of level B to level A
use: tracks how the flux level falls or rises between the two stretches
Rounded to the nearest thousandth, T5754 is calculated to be -0.013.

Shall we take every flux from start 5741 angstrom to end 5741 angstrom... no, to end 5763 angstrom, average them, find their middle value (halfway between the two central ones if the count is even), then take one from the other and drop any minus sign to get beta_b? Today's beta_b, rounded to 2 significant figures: 1.3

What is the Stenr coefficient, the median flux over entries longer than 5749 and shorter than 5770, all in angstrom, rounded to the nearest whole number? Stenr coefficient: 167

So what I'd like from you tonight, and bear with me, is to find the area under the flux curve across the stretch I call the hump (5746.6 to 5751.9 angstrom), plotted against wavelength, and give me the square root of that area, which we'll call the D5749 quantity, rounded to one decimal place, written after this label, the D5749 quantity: 29.4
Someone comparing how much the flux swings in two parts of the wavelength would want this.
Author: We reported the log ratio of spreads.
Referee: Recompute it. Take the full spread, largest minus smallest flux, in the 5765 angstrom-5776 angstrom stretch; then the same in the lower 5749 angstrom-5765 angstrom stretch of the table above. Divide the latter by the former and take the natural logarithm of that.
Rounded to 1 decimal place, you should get 1.0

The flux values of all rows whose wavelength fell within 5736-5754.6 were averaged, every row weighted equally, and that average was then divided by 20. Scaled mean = 8.08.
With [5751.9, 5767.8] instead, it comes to 8.16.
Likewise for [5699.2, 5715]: 8.07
